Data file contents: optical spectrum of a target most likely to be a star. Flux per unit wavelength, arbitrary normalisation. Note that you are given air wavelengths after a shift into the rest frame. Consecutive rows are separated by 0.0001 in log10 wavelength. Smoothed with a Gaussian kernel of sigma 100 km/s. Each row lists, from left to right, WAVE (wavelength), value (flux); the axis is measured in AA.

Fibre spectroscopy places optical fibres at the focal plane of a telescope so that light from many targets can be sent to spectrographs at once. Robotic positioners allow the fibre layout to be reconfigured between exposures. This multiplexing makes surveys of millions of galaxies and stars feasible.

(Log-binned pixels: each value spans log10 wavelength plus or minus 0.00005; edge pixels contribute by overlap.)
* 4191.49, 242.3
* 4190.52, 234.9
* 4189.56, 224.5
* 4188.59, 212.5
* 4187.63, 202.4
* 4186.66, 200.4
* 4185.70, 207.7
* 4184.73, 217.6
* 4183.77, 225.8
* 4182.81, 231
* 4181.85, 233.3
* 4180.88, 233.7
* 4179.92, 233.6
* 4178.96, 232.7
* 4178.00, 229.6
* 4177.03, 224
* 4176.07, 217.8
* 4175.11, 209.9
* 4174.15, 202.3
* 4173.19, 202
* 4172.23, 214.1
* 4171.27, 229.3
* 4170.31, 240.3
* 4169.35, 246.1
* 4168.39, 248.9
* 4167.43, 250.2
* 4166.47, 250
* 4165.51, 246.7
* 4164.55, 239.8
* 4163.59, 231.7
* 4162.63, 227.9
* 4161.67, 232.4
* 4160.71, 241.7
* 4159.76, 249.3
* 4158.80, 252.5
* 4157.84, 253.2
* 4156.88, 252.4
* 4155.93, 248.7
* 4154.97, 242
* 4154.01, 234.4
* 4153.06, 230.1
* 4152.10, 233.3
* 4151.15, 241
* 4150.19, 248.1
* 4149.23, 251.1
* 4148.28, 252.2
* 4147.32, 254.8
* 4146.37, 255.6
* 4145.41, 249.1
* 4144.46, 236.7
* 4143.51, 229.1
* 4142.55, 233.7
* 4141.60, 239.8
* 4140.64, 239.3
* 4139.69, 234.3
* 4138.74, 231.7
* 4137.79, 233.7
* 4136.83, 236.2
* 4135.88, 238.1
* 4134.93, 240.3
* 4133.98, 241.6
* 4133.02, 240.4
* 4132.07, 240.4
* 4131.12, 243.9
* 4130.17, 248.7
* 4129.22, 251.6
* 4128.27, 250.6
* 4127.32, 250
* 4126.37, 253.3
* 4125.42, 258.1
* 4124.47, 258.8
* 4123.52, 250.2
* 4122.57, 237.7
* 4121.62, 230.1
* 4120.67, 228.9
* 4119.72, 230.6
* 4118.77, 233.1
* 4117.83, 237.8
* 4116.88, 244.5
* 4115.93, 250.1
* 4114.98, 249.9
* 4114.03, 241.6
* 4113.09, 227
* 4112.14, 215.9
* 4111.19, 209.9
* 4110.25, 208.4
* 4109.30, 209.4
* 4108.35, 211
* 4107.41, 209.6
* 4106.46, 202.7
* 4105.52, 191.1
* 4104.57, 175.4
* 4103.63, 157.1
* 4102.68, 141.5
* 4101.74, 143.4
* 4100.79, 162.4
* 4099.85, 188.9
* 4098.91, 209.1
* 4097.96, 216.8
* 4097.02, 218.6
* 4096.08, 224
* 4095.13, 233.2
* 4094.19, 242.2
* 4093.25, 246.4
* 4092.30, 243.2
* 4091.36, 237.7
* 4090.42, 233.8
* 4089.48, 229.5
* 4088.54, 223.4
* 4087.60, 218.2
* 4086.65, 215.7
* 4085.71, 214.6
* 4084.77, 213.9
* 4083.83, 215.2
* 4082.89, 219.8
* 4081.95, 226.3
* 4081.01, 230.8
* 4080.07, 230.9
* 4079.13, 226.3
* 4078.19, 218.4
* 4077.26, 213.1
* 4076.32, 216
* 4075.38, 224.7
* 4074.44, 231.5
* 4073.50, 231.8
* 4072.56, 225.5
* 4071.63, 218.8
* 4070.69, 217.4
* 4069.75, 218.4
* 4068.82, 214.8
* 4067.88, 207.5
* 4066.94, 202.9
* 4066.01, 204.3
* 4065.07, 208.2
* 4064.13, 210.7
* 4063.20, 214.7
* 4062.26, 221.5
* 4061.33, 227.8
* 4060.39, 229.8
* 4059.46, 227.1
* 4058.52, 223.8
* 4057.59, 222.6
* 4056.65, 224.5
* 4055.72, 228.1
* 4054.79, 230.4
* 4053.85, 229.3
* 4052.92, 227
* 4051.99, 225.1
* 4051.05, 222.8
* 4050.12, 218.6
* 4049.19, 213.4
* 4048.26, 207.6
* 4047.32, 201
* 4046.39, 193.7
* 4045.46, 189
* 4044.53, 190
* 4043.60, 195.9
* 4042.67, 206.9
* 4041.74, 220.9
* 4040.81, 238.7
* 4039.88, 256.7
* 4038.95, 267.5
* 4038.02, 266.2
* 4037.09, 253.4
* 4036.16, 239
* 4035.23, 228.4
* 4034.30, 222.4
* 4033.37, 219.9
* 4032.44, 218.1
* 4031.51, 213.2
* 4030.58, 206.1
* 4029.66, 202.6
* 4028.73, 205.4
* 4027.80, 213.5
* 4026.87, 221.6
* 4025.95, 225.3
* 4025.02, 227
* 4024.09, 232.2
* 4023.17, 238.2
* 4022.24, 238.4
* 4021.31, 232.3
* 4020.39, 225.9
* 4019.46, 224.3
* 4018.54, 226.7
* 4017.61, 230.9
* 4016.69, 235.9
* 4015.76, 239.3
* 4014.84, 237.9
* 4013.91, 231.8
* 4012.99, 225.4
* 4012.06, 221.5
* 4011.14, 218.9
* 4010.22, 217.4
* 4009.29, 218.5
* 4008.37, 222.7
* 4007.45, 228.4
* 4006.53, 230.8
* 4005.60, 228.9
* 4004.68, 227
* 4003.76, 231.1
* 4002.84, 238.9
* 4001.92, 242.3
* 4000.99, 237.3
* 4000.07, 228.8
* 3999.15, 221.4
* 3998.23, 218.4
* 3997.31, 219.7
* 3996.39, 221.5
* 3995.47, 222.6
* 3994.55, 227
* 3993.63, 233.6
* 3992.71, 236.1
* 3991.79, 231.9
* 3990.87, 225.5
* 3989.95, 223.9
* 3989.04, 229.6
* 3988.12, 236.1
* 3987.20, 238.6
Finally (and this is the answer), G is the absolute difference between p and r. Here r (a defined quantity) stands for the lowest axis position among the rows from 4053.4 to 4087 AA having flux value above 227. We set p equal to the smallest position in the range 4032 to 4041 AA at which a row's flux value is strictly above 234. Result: 17.7 AA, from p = 4036.16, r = 4053.85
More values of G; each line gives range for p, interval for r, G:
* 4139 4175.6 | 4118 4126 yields 20.9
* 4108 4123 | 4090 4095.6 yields 23.6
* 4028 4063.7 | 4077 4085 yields 43.9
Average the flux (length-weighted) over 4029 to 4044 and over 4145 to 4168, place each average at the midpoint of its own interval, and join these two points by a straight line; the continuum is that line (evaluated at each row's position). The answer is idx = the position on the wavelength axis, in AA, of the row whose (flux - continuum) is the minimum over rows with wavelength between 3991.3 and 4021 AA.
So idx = 4010.22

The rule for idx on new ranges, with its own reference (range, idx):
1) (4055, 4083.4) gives 4066.94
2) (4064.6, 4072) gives 4066.94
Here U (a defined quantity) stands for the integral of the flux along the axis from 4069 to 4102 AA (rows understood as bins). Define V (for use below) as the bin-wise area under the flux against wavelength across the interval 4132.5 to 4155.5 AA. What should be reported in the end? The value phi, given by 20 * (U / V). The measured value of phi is 26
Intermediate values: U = 7256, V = 5526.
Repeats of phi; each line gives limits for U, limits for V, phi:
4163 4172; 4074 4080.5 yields 30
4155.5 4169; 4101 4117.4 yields 20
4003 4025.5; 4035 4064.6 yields 16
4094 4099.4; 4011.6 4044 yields 3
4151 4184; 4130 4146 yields 41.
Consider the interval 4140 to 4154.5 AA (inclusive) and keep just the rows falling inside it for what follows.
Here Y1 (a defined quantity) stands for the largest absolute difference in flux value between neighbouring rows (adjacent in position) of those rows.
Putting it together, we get 12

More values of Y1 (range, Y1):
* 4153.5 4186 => 15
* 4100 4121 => 19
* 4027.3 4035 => 8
